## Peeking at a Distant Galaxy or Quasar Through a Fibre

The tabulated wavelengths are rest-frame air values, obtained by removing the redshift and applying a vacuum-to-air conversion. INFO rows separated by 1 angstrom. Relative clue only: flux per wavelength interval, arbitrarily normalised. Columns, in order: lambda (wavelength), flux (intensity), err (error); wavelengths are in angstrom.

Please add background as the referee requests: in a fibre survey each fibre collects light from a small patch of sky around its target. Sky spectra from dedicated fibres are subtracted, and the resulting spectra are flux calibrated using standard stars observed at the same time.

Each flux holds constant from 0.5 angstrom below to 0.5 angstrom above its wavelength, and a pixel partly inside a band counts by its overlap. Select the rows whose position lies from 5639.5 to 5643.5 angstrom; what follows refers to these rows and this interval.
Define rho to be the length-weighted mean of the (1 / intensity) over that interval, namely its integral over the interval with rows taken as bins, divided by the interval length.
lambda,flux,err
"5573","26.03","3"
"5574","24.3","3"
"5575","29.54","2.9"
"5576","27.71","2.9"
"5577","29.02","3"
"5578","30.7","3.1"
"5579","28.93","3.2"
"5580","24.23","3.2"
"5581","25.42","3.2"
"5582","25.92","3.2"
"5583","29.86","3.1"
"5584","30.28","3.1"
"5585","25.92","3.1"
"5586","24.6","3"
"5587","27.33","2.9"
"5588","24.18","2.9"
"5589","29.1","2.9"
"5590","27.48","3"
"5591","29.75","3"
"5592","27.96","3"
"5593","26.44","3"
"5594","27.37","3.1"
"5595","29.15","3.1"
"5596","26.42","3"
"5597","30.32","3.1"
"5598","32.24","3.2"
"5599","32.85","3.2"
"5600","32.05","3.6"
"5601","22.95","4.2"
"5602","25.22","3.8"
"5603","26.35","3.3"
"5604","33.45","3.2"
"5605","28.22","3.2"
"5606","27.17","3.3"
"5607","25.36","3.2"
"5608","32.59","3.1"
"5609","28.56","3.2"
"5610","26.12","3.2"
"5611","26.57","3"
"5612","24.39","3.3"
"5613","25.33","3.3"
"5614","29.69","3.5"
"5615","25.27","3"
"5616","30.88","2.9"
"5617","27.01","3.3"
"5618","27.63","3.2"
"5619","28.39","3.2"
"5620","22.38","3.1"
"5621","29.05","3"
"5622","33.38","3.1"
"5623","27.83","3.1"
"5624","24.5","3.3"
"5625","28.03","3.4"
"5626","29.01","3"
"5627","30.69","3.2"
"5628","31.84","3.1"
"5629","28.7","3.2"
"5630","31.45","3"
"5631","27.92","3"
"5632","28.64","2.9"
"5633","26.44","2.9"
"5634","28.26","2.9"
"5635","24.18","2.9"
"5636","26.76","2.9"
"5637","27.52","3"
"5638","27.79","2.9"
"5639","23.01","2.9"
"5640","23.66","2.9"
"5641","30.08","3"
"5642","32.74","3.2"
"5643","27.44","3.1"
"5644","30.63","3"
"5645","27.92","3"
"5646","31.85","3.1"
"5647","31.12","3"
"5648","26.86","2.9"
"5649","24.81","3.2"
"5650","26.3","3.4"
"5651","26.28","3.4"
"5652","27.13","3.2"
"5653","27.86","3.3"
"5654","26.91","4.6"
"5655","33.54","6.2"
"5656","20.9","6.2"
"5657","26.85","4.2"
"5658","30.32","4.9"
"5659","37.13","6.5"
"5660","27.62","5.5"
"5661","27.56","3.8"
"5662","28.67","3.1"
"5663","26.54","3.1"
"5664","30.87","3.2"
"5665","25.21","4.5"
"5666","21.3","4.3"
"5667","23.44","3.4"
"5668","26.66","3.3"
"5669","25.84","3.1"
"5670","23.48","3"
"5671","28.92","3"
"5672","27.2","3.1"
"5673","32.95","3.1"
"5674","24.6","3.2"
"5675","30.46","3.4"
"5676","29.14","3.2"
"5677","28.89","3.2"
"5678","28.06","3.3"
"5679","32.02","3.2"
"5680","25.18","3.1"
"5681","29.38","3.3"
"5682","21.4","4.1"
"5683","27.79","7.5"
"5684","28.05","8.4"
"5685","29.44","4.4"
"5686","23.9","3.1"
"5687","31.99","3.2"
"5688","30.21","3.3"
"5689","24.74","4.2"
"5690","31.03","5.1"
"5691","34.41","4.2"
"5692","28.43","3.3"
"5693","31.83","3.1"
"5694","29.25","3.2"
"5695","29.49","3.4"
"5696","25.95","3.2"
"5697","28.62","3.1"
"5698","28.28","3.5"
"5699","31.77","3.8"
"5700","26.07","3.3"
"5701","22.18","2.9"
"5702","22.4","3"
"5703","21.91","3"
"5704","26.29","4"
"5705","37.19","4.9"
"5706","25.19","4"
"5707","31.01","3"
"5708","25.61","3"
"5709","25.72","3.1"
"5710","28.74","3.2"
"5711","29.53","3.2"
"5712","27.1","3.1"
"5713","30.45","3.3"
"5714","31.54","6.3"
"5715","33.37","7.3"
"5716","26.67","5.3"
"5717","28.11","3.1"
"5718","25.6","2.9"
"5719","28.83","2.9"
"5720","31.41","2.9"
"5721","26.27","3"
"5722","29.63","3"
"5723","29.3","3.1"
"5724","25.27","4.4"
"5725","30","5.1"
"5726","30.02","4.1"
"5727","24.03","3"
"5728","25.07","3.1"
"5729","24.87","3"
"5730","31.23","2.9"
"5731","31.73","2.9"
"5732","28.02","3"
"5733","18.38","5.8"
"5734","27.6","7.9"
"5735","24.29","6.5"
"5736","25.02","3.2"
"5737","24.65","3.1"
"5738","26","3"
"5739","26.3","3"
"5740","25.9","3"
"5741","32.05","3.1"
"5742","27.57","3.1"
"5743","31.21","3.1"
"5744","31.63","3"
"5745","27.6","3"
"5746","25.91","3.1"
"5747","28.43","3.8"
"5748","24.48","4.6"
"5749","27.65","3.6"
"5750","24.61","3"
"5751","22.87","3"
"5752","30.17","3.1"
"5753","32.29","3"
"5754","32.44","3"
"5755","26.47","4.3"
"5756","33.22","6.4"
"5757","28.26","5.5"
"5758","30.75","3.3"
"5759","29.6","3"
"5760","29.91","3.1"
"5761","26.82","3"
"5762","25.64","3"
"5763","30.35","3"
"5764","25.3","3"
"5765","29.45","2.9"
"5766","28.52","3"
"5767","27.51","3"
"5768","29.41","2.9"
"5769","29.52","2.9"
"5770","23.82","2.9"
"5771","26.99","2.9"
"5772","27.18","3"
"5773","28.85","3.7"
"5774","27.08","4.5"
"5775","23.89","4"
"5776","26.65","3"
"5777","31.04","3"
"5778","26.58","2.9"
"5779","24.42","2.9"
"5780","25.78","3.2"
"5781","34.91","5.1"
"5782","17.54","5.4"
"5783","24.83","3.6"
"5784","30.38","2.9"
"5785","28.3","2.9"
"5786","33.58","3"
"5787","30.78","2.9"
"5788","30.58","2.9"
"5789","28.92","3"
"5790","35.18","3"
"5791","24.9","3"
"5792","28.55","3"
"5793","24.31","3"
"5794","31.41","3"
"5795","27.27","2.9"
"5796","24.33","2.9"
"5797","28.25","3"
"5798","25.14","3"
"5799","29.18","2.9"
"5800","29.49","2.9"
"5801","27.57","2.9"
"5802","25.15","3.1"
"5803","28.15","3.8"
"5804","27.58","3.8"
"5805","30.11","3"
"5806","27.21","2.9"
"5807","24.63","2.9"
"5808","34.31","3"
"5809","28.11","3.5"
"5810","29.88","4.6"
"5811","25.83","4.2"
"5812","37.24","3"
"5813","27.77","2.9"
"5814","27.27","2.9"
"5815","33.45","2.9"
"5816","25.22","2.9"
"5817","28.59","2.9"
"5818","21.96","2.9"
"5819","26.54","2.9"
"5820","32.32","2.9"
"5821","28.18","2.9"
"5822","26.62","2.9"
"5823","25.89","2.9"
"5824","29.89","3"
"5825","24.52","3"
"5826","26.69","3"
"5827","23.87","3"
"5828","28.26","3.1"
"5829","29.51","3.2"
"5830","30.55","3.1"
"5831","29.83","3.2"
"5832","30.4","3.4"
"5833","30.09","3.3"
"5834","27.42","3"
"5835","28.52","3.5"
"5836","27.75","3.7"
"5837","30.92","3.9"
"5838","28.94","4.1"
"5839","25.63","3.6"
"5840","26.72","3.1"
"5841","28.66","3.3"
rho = 0.0356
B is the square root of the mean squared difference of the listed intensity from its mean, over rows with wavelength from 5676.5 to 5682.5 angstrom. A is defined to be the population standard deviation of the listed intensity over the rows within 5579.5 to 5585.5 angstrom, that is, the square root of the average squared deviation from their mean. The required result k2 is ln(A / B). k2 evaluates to -0.4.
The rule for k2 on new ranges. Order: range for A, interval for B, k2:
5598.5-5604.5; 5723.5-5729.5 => 0.5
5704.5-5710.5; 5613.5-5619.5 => 0.8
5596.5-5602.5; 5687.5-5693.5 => 0.2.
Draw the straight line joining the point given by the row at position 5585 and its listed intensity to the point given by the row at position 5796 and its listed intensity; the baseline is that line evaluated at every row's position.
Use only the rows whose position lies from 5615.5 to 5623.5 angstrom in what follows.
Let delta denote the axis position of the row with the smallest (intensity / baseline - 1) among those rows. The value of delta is 5620 angstrom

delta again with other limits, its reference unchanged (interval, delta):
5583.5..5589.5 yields 5588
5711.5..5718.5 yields 5718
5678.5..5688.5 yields 5682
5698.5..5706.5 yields 5703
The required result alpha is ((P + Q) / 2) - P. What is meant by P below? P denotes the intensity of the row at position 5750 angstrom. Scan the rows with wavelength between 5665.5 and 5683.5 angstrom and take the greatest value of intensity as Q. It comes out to 4.2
